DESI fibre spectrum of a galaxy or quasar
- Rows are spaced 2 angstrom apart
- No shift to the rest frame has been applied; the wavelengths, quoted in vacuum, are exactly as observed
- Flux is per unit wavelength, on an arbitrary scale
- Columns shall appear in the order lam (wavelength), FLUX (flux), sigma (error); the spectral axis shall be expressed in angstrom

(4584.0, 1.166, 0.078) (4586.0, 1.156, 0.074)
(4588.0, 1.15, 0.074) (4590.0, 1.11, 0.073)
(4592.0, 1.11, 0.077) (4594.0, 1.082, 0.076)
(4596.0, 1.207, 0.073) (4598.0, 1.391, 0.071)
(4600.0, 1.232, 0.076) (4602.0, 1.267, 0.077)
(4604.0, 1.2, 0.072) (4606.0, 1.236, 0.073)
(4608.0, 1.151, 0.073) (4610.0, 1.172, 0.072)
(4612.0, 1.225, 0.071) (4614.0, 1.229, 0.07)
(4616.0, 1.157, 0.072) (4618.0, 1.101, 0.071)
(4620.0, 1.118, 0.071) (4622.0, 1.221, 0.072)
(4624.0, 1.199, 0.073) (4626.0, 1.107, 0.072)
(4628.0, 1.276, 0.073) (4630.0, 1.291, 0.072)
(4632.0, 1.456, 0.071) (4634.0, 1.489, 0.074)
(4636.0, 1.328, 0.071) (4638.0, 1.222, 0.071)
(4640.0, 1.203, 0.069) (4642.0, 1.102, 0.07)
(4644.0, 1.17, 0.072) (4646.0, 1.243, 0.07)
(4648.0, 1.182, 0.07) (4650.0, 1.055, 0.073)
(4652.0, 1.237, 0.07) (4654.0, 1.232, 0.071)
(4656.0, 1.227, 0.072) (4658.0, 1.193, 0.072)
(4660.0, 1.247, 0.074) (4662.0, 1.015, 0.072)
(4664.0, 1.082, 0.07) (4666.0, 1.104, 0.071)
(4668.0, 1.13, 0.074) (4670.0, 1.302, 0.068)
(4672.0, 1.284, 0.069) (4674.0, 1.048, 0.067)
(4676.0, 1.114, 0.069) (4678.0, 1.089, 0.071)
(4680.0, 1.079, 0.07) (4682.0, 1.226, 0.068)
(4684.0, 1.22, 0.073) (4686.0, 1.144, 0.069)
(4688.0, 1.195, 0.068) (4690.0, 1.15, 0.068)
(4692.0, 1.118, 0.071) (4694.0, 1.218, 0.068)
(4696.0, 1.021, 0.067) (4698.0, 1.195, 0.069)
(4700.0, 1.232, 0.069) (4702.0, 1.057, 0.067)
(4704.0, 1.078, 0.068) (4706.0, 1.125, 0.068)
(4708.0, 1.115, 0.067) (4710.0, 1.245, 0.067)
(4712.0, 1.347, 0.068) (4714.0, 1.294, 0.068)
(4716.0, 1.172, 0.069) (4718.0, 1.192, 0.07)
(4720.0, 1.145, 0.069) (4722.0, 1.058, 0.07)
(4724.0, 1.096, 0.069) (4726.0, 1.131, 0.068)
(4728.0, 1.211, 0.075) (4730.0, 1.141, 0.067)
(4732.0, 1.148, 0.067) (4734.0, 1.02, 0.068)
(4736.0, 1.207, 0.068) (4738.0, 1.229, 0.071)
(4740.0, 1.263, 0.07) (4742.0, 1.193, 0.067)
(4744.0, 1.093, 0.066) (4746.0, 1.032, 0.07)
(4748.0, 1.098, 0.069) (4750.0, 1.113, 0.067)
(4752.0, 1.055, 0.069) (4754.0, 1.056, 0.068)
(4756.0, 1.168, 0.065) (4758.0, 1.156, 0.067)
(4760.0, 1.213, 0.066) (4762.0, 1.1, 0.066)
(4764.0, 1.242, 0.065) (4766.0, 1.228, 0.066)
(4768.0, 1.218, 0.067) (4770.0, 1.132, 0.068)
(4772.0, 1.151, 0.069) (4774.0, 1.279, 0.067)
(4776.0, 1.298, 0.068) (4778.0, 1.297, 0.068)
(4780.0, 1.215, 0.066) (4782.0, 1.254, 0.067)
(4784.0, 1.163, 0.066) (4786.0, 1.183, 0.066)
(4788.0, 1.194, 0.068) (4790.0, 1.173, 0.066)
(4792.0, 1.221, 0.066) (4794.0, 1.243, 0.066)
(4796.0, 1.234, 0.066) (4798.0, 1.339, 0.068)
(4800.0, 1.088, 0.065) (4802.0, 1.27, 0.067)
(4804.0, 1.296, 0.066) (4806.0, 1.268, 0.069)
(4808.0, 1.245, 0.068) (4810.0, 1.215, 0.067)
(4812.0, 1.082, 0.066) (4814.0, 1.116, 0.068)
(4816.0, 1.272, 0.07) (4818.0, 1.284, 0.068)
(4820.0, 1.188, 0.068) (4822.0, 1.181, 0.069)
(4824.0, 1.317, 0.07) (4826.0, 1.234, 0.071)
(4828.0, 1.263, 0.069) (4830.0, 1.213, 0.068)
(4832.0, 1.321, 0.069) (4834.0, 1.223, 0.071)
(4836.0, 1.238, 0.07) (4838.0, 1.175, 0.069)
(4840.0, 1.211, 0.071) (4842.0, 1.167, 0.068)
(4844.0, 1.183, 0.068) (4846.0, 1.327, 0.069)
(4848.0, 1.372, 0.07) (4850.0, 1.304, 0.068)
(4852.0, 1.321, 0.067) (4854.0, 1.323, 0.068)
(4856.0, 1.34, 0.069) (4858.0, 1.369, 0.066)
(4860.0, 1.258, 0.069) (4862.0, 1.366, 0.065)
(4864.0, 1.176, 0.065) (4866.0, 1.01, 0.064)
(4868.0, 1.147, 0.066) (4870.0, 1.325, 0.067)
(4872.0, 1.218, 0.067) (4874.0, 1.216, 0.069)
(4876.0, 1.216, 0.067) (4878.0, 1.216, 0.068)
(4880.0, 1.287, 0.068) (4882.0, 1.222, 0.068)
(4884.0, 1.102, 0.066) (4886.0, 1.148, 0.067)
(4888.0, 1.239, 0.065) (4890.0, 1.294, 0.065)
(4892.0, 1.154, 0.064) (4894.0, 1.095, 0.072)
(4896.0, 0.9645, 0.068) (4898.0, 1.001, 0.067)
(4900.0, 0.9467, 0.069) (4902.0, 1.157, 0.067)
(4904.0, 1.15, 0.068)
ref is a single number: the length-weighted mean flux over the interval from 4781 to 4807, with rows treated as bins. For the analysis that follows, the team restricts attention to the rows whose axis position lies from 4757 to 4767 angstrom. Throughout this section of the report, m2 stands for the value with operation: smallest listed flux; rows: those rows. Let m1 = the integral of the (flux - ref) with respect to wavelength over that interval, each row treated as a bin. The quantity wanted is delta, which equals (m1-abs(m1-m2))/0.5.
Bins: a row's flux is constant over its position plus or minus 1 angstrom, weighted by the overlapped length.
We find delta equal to -3.7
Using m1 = -0.4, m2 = 1.1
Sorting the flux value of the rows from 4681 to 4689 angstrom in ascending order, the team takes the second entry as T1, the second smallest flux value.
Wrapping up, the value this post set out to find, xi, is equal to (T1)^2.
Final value 1.43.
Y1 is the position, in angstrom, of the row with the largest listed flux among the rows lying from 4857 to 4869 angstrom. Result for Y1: 4858.0 angstrom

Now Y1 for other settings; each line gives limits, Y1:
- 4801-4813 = 4804.0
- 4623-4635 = 4634.0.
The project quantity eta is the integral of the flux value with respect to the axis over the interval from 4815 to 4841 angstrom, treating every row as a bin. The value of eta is 32.2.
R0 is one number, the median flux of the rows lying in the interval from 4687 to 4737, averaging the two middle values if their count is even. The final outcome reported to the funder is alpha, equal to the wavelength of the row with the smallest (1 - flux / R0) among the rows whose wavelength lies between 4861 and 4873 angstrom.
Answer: 4862.0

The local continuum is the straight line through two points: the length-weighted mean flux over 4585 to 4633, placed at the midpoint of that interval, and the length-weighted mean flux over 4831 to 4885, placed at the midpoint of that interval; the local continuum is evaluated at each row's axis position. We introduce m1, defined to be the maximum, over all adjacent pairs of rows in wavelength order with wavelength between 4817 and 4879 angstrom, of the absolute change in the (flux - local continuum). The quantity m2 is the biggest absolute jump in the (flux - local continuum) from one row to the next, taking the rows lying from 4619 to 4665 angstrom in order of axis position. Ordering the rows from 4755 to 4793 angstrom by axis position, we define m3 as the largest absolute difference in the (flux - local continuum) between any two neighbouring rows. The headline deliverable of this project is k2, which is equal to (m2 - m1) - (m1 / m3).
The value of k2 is -1.30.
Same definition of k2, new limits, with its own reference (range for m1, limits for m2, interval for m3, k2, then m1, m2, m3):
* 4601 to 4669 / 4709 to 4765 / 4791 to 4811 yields -0.97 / 0.232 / 0.187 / 0.251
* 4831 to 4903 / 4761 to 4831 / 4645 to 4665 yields -0.86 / 0.210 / 0.251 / 0.232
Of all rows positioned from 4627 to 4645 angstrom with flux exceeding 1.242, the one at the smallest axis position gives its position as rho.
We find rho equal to 4628.0 angstrom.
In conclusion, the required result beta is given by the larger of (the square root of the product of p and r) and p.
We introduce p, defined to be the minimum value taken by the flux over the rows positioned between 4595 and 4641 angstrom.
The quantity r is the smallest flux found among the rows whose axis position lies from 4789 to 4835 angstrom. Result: 1.10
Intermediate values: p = 1.101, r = 1.082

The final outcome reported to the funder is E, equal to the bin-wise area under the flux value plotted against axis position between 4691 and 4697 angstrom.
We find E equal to 7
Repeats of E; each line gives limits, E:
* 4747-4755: 9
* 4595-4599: 5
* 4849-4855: 8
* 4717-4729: 14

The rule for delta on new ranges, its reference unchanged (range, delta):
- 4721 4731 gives -6.0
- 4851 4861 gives 1.4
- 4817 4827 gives -1.7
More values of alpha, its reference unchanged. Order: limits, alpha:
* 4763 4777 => 4776.0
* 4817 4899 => 4848.0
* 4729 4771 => 4740.0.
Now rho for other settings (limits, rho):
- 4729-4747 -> 4740.0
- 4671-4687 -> 4672.0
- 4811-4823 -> 4816.0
